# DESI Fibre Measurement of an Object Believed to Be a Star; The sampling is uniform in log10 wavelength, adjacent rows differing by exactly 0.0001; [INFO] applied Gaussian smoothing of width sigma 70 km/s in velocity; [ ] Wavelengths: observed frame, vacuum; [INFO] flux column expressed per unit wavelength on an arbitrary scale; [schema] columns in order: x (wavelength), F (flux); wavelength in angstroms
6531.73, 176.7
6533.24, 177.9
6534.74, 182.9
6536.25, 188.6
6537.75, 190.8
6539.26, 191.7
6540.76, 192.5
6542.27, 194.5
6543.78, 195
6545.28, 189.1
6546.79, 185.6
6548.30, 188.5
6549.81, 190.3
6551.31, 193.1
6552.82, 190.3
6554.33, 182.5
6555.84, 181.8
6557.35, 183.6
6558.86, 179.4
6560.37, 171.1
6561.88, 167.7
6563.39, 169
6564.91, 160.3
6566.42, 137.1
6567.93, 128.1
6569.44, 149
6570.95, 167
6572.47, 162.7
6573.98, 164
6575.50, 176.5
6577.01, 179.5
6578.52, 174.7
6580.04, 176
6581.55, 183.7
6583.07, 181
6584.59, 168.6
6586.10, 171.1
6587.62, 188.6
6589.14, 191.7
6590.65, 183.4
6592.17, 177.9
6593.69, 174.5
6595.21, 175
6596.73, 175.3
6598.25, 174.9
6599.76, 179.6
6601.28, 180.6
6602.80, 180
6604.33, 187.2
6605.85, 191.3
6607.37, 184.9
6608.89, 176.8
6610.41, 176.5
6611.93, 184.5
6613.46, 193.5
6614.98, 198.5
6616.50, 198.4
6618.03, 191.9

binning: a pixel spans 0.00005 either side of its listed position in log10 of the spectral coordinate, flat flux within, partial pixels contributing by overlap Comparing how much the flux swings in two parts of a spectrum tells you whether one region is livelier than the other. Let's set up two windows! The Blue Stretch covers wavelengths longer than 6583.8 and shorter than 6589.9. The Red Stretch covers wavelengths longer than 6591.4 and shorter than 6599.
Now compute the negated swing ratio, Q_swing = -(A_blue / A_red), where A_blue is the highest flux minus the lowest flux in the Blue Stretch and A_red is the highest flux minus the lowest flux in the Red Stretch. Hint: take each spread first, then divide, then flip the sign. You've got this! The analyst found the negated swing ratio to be -6.8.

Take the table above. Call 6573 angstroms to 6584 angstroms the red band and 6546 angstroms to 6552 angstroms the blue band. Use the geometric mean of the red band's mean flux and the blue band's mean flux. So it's 183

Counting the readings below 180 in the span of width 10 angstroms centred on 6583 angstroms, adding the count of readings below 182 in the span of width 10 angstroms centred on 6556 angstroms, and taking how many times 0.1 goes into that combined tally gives 70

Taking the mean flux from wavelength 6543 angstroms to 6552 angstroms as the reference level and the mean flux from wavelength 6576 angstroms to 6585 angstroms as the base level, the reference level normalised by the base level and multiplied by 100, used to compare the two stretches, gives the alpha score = 107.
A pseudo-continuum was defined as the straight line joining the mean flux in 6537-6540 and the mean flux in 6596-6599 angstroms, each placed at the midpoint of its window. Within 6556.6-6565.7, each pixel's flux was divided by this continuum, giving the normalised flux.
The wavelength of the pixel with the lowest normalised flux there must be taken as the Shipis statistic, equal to 6564.91 angstroms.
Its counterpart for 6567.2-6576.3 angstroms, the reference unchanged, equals 6567.93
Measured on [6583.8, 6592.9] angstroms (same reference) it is 6584.59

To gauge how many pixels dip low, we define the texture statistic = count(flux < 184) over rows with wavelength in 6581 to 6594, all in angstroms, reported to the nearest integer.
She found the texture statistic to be 7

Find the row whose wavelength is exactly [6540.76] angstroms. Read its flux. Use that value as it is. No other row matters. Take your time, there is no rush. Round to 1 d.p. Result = 192.5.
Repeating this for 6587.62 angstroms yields 188.6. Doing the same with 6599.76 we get 179.6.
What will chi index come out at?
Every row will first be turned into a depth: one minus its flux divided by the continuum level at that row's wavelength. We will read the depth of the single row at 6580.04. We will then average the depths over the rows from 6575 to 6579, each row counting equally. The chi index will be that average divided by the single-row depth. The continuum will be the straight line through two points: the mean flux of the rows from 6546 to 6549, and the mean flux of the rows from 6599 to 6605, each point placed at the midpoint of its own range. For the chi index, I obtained 0.9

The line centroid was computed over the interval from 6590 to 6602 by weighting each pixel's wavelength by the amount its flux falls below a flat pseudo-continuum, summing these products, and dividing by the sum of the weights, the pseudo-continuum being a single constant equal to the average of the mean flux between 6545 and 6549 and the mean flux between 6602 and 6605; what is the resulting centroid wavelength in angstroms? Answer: 6596.1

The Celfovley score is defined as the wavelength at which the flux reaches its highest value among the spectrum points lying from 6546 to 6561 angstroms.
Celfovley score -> 6551.31 angstroms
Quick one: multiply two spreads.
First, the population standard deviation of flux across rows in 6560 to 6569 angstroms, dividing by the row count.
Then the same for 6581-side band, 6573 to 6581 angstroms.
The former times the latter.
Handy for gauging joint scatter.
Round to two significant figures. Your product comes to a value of 89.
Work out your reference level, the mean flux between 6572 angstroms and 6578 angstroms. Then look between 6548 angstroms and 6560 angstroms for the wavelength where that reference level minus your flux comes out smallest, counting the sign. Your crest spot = 6551.31 angstroms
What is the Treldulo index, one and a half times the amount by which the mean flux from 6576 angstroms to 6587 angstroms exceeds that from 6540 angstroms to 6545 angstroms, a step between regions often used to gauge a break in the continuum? -26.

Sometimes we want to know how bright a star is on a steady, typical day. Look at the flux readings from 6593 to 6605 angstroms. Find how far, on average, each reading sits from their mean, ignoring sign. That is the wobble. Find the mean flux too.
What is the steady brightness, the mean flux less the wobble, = 175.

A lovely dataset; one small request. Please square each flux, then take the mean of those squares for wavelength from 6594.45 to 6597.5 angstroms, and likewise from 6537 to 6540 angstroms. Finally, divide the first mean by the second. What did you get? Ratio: 0.84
